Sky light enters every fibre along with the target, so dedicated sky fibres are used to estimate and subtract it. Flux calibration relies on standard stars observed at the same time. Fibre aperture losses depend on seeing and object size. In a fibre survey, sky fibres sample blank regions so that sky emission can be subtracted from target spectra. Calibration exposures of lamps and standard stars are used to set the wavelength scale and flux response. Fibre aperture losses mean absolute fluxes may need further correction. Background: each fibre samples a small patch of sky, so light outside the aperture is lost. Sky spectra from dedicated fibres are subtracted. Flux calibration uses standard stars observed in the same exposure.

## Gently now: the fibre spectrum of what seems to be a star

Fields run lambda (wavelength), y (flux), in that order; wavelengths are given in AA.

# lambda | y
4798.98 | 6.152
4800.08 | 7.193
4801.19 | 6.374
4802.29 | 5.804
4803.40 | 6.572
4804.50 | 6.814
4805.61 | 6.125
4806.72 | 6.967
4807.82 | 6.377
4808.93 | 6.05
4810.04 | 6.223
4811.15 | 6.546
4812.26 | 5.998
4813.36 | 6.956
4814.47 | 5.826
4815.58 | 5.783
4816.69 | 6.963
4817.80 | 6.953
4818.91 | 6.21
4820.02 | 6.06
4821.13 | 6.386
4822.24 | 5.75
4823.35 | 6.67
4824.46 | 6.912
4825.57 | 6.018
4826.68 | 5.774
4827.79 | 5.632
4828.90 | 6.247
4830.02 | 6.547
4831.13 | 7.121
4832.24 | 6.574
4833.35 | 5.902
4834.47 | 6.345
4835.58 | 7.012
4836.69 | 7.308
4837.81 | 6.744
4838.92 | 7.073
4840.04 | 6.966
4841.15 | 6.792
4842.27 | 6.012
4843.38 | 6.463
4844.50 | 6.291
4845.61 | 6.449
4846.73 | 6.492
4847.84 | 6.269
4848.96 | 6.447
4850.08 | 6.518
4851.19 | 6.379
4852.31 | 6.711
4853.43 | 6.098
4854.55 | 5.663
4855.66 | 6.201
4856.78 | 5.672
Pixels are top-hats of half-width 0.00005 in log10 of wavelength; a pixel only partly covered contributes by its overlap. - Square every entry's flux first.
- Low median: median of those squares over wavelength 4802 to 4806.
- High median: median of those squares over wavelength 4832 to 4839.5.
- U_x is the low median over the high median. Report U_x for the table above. 0.89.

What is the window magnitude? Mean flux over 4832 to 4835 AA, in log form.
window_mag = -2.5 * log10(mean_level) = -1.99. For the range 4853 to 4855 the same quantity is -1.92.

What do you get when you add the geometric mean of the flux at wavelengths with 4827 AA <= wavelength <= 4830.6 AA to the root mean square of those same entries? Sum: 12.3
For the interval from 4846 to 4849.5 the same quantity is 12.8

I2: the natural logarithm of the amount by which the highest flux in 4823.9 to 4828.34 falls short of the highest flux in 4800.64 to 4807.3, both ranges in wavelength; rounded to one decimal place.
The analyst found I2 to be -2.9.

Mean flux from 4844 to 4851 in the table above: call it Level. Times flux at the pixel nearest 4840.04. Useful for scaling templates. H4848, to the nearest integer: 45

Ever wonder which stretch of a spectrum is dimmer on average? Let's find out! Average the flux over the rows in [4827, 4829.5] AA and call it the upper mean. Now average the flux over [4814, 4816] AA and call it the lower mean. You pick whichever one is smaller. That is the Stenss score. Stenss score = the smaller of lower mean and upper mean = 5.80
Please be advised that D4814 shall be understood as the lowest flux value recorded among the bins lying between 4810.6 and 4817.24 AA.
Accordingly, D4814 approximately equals 5.783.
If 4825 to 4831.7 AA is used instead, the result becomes 5.632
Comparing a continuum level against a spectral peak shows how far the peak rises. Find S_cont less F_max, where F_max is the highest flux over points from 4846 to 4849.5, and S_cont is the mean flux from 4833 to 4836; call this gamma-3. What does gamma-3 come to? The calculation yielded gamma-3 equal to -0.07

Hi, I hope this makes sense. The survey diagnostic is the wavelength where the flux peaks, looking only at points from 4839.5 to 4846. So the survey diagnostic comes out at 4840.04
